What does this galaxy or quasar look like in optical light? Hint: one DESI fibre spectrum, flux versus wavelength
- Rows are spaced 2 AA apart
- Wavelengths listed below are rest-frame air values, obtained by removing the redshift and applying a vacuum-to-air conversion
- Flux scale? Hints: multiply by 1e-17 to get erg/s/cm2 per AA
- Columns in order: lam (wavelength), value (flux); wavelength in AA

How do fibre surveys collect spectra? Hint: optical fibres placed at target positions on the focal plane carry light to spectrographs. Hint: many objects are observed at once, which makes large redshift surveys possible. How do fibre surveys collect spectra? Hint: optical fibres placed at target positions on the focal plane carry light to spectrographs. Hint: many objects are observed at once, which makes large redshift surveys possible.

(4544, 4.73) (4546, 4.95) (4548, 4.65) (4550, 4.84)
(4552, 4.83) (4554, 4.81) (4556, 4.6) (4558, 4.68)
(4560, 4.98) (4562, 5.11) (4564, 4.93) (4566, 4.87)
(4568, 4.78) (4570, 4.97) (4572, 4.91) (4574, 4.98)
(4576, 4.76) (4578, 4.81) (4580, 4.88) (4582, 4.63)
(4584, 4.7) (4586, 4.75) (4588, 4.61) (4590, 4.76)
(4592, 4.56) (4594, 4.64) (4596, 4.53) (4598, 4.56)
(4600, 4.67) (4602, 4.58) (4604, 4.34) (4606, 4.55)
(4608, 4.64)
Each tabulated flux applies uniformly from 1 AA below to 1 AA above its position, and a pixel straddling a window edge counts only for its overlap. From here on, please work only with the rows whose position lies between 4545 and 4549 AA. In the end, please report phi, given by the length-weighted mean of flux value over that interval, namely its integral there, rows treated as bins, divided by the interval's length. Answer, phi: 4.80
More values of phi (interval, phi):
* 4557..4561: 4.83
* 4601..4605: 4.46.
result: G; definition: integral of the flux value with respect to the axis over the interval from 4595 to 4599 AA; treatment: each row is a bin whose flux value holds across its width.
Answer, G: 18.2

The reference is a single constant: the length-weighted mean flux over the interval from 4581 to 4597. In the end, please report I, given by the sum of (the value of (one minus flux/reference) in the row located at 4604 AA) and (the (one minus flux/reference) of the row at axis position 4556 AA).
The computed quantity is 0.08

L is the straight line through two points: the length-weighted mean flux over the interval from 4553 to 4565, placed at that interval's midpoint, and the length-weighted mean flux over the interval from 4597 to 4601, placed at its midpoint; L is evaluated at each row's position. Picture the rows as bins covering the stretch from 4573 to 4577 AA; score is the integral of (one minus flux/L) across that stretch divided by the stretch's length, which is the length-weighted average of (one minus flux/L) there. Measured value -0.02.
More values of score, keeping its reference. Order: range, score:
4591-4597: 0.01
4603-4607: 0.03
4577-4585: -0.01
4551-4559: 0.03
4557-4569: -0.01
